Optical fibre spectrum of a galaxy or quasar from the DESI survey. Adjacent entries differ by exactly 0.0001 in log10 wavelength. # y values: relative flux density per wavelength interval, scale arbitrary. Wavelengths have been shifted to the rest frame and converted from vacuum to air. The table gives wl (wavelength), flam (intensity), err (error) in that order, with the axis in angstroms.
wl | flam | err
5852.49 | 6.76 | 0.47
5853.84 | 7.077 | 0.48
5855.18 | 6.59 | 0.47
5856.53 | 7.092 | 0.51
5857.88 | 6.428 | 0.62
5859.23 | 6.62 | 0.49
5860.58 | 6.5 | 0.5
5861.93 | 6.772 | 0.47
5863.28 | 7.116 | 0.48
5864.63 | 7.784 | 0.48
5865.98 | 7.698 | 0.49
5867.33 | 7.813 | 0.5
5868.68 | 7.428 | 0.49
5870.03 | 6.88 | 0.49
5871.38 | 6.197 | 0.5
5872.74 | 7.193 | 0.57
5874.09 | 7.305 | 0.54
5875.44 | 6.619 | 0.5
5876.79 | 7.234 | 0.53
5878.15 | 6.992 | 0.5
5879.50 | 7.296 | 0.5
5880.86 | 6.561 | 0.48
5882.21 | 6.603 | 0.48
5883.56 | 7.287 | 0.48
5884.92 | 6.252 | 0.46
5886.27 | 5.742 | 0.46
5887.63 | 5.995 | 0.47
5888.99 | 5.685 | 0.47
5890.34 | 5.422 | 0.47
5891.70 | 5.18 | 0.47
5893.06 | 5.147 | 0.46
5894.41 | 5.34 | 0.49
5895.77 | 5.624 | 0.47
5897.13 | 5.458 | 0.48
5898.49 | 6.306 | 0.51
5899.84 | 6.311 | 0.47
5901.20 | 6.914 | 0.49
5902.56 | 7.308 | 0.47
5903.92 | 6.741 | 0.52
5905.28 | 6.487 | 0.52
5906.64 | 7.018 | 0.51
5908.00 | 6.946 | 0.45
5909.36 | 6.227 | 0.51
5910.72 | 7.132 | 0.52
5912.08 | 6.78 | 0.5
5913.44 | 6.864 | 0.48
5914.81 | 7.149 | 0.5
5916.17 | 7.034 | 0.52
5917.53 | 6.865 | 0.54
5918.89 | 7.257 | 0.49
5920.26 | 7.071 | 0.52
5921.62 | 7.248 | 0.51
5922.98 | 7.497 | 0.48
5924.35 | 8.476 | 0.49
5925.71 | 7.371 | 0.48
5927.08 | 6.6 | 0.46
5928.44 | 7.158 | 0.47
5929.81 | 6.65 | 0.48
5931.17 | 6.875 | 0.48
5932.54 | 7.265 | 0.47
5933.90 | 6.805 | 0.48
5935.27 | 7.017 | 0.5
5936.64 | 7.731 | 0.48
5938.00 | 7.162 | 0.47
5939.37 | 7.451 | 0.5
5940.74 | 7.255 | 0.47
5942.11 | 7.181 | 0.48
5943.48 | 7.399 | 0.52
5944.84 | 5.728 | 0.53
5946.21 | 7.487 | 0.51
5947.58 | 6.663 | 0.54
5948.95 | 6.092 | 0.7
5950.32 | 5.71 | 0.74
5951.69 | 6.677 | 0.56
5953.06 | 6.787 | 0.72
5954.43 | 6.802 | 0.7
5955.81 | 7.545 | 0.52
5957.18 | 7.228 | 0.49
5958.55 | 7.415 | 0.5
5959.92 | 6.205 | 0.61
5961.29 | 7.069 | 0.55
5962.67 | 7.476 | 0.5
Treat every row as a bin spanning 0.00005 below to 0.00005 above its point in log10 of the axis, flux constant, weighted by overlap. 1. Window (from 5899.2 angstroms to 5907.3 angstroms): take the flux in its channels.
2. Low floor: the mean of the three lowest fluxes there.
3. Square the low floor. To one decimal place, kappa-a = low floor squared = 42.4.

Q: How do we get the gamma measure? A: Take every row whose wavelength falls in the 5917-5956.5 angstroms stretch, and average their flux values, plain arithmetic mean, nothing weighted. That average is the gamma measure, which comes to 7.03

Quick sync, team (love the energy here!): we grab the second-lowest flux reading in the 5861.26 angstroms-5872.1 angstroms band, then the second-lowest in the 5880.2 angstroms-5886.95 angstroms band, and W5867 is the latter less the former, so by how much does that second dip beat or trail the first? -0.52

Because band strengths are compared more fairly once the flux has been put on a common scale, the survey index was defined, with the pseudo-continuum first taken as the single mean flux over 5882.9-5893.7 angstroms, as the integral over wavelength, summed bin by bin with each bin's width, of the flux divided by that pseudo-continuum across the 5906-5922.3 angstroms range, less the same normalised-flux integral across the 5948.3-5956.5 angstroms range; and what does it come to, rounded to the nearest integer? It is 10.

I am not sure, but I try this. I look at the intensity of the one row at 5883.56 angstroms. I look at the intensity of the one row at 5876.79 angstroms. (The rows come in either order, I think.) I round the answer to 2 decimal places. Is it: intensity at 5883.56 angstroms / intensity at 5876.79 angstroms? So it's 1.01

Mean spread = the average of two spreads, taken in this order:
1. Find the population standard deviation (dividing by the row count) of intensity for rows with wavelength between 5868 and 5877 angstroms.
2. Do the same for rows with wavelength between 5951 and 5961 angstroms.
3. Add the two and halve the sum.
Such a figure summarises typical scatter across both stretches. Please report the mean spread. 0.42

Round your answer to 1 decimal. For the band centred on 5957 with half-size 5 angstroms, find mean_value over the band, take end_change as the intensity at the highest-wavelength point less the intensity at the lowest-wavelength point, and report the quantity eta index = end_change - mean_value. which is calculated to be -6.7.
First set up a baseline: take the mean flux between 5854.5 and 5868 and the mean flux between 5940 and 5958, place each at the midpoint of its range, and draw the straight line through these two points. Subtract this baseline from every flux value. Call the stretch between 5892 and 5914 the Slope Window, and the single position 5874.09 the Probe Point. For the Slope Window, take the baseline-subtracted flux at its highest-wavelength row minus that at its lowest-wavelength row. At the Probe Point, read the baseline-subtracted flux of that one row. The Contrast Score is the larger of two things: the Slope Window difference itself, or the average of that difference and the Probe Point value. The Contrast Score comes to 1.8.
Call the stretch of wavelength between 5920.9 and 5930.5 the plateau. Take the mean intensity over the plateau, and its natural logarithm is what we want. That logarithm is 1.99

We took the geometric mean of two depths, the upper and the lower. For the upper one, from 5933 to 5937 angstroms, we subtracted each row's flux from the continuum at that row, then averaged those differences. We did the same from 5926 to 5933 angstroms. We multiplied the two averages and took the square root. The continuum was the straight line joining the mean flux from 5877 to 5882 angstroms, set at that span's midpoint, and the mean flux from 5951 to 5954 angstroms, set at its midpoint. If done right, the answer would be 0.21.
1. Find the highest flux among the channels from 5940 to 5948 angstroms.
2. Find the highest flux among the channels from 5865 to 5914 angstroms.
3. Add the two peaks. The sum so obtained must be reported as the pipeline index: 15.3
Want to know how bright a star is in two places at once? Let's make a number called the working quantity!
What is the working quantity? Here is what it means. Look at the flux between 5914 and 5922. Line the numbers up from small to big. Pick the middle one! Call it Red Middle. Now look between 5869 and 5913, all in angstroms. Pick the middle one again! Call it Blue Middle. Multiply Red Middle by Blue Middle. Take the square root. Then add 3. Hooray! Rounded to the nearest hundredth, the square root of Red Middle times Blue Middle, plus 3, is 9.84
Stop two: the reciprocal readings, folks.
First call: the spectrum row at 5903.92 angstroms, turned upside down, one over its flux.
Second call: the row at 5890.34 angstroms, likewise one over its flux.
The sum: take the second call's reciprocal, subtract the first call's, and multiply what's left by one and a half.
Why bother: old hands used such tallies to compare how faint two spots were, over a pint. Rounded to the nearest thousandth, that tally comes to 0.054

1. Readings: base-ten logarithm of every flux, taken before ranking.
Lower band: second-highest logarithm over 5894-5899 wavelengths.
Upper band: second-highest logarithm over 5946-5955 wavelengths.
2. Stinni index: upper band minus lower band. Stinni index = 0.08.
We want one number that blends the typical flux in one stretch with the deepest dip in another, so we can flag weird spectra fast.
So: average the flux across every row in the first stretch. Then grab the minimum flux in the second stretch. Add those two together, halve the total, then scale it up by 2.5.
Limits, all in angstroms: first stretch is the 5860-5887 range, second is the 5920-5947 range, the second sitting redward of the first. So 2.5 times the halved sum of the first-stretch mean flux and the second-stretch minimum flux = 15.86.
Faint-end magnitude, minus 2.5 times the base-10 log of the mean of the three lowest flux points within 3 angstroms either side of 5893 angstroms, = -1.79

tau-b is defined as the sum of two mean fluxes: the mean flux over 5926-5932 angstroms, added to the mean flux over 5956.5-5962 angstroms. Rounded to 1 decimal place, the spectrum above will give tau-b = 13.8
